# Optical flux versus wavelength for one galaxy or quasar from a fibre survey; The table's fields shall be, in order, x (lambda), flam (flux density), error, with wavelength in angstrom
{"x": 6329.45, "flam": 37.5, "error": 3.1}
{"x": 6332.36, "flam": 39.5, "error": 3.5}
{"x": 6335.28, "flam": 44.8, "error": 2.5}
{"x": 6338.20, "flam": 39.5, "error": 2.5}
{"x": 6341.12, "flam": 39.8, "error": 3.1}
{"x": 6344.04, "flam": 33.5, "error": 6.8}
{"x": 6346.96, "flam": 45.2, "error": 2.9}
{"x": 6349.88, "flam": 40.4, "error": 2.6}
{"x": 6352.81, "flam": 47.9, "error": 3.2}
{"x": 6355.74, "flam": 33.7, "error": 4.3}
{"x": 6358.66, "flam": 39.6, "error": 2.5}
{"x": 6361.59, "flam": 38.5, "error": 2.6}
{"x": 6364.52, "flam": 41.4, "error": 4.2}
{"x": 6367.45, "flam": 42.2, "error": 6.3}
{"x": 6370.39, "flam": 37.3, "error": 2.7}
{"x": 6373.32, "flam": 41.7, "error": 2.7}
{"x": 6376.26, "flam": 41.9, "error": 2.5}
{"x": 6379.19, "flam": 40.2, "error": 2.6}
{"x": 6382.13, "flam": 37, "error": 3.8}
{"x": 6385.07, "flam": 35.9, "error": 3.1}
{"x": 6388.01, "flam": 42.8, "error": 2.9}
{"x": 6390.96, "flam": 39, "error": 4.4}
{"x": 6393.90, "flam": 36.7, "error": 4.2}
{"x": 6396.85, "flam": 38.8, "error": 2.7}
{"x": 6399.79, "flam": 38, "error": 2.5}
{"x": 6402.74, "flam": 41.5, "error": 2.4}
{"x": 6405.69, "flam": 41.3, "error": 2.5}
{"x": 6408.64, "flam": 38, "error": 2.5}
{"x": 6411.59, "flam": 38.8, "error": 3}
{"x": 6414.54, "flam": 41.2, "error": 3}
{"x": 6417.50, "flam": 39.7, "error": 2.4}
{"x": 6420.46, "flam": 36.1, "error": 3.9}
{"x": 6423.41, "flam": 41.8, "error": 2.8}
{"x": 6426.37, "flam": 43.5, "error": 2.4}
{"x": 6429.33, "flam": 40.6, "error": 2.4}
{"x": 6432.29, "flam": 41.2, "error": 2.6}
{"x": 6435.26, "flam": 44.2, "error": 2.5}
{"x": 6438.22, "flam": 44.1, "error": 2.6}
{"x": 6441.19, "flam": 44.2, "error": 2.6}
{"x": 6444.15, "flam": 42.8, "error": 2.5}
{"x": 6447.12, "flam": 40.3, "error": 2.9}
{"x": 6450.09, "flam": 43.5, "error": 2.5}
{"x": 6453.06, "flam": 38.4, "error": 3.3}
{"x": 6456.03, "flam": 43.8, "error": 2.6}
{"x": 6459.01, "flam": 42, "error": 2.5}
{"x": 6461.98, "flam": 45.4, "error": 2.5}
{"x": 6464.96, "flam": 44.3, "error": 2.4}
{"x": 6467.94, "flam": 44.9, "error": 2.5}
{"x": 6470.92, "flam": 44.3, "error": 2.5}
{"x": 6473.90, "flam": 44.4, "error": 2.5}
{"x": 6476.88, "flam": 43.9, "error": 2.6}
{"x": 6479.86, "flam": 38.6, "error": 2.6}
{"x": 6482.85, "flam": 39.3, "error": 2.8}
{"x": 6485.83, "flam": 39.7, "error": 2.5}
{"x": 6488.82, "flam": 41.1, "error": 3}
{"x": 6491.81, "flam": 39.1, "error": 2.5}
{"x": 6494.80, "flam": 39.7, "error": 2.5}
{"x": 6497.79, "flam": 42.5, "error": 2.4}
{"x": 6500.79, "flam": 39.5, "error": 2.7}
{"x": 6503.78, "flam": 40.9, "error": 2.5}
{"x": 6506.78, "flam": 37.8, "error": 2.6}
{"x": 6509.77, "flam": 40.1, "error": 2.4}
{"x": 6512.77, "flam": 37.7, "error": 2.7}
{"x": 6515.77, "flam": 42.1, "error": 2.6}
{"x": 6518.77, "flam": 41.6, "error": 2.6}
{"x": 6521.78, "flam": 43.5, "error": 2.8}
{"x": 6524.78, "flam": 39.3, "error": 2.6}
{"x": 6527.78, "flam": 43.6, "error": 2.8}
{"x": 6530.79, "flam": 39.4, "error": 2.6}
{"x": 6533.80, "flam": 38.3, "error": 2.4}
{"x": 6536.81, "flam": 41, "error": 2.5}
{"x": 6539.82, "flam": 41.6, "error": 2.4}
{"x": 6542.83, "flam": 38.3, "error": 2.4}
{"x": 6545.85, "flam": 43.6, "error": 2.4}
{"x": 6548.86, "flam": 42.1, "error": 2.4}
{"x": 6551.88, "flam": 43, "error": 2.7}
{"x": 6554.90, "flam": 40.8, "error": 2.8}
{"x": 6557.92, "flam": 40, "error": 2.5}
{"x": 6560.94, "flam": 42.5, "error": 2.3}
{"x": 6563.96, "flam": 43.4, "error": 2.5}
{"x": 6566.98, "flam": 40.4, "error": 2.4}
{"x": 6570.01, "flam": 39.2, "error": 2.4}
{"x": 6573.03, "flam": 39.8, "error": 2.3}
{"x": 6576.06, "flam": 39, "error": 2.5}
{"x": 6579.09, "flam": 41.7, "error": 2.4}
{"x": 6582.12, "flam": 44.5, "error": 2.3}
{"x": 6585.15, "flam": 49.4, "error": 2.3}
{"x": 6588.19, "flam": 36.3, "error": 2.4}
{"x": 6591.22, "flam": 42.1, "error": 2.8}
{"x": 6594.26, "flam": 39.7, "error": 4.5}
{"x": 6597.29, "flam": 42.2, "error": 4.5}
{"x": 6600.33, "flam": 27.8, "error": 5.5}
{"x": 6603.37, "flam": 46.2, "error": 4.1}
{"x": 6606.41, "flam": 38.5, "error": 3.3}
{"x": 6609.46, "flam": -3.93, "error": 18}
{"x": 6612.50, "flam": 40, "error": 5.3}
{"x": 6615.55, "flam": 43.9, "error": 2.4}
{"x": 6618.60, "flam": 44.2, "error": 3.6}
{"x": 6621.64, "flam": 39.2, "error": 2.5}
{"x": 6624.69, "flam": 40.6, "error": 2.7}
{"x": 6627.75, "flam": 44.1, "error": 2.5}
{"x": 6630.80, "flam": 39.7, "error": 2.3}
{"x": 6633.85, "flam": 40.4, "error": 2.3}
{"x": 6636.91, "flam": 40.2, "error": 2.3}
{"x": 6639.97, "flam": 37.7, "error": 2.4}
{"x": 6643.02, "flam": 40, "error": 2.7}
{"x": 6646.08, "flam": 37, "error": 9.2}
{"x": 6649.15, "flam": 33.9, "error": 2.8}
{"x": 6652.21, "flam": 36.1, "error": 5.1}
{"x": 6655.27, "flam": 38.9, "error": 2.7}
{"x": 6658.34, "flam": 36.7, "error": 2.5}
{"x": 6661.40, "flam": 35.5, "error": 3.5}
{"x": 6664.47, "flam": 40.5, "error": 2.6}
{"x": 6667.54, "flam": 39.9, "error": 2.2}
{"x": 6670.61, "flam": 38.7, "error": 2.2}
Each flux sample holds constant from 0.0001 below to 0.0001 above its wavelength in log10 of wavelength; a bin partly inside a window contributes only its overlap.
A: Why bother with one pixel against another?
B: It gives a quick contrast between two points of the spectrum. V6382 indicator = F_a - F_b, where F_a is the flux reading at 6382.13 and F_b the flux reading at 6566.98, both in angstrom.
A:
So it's -3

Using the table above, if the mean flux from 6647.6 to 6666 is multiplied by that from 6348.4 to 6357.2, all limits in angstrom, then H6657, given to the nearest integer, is 1502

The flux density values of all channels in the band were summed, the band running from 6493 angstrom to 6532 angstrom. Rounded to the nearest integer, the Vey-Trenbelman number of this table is 528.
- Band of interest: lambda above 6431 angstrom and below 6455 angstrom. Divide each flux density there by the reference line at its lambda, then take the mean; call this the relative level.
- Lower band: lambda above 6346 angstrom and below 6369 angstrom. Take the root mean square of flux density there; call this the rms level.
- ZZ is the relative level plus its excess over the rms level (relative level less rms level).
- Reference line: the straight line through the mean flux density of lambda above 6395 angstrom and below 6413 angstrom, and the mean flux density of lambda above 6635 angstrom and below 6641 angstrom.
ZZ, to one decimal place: -39.2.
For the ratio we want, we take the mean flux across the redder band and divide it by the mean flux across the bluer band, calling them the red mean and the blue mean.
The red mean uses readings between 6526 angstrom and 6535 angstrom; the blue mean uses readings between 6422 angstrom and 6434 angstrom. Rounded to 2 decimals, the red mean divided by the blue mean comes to 0.97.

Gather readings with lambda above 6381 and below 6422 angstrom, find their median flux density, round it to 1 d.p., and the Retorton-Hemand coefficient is 38.8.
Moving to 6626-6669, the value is 39.3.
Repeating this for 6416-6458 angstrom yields 42.3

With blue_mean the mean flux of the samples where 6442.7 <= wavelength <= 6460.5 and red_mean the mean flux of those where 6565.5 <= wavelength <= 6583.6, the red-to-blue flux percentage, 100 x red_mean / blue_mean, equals 98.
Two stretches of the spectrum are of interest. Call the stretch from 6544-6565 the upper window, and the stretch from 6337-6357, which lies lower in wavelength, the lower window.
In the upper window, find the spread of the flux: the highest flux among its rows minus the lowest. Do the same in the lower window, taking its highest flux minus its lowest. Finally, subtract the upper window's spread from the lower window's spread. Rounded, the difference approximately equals 11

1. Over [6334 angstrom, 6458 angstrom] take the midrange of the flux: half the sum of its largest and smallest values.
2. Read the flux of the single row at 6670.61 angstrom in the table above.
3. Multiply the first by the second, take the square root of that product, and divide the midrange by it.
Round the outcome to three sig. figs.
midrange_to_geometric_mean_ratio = 1.03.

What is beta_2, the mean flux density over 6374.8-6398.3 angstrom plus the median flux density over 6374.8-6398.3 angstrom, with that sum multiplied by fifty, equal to 3897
